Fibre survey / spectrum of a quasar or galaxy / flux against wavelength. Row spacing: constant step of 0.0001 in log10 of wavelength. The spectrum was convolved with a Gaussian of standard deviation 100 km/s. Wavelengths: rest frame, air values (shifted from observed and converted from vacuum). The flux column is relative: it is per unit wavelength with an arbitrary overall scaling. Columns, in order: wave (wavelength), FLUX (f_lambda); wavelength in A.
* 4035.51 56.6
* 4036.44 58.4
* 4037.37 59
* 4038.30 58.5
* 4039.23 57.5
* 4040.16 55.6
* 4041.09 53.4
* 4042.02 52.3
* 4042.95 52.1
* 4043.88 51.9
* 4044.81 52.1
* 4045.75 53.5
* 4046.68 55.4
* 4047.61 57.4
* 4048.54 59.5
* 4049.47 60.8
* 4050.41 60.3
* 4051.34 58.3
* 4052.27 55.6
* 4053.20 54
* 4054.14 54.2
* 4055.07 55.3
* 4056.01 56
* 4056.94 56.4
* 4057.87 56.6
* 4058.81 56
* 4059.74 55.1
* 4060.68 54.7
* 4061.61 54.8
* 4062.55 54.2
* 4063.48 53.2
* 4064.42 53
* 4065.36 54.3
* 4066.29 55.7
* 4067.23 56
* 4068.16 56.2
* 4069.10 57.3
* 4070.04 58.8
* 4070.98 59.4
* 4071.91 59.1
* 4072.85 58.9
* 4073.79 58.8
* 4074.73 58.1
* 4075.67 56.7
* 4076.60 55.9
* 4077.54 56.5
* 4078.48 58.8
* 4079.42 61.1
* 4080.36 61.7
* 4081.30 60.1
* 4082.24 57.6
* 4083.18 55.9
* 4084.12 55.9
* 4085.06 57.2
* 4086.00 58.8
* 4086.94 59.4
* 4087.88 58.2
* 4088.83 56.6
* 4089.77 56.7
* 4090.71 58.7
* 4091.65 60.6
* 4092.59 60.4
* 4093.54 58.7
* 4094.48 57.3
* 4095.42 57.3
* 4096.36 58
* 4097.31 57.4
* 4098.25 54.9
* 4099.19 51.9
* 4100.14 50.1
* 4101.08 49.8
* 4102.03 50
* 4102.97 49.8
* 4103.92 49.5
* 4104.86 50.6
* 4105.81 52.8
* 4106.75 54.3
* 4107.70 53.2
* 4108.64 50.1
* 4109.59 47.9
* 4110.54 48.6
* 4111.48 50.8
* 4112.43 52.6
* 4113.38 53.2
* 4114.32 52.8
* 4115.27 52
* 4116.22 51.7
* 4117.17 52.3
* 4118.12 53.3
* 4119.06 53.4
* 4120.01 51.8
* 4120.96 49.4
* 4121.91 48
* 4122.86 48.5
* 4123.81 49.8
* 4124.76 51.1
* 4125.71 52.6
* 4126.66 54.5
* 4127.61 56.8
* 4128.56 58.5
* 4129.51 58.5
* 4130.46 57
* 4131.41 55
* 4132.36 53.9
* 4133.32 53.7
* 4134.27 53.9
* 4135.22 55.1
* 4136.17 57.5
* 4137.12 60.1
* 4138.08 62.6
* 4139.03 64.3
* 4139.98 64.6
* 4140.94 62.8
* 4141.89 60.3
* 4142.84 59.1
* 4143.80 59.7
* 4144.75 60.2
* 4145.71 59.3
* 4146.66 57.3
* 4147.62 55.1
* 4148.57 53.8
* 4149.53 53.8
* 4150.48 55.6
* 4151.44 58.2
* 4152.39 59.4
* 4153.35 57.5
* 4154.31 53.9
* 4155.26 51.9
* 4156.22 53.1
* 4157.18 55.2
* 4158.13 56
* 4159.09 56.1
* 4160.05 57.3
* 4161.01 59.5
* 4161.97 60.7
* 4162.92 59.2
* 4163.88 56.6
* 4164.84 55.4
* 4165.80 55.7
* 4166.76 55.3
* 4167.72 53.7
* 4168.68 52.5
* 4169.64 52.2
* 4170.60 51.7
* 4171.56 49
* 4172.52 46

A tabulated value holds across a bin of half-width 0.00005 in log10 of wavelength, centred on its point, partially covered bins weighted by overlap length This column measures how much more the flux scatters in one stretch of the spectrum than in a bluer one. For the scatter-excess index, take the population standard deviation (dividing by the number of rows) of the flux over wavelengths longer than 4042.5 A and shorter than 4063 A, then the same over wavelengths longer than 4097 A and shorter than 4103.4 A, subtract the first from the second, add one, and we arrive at 1.4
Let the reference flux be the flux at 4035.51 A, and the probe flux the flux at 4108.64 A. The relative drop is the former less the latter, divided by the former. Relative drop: 0.11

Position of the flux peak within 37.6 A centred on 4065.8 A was 4080.36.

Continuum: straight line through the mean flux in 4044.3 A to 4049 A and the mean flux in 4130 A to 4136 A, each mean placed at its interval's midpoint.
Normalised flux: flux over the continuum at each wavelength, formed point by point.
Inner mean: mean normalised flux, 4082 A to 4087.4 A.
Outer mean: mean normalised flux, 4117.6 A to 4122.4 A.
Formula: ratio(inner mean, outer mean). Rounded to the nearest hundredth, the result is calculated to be 1.12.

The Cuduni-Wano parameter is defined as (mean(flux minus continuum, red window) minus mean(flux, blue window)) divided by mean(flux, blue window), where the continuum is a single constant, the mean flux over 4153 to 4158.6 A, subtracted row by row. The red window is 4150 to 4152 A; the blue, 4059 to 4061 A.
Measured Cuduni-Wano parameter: -0.96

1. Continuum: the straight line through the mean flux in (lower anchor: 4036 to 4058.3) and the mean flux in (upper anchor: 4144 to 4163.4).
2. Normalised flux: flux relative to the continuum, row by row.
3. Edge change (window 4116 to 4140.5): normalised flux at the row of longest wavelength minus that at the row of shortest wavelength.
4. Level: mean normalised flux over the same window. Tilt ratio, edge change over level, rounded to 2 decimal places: 0.23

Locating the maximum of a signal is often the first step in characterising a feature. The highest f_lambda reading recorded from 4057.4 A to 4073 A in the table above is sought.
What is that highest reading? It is 59.4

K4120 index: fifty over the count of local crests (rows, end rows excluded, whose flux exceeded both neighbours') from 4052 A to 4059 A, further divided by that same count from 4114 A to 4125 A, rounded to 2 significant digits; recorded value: 50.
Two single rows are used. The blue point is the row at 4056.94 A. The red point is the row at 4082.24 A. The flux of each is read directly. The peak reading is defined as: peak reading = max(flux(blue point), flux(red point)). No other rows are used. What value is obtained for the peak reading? 57.6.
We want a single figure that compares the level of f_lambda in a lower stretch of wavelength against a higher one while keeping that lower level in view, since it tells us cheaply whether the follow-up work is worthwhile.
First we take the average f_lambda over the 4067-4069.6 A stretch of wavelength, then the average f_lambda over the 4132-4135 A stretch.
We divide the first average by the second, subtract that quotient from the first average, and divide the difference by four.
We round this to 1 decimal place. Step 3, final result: 13.9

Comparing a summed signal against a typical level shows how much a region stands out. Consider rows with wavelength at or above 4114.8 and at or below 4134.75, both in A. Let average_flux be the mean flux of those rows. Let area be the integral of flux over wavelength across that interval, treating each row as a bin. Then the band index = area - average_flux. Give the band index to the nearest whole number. 1007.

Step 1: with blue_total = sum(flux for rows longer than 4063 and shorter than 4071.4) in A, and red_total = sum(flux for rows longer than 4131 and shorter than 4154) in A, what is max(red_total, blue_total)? 1393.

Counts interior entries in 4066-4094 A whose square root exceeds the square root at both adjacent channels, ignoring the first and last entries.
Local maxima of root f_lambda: 4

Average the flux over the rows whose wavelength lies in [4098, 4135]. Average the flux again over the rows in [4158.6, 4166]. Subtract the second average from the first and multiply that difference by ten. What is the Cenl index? -53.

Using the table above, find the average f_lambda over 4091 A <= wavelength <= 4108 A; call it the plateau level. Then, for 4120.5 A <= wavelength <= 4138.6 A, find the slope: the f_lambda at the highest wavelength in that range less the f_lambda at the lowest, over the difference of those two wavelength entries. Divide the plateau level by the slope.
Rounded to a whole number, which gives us 70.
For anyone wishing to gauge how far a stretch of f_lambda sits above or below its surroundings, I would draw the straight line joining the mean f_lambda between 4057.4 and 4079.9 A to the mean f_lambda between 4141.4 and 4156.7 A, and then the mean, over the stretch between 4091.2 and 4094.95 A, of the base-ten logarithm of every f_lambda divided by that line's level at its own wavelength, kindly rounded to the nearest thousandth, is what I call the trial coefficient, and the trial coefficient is 0.019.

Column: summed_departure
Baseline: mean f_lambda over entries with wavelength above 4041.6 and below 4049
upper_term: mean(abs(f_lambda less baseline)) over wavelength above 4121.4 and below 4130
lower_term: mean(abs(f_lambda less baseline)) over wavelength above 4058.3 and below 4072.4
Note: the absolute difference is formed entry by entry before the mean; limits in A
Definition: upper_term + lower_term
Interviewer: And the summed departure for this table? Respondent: 5.5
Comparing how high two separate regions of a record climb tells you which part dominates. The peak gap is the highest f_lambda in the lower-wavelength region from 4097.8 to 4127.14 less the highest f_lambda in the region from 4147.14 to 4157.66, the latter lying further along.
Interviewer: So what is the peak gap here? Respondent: -4.5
